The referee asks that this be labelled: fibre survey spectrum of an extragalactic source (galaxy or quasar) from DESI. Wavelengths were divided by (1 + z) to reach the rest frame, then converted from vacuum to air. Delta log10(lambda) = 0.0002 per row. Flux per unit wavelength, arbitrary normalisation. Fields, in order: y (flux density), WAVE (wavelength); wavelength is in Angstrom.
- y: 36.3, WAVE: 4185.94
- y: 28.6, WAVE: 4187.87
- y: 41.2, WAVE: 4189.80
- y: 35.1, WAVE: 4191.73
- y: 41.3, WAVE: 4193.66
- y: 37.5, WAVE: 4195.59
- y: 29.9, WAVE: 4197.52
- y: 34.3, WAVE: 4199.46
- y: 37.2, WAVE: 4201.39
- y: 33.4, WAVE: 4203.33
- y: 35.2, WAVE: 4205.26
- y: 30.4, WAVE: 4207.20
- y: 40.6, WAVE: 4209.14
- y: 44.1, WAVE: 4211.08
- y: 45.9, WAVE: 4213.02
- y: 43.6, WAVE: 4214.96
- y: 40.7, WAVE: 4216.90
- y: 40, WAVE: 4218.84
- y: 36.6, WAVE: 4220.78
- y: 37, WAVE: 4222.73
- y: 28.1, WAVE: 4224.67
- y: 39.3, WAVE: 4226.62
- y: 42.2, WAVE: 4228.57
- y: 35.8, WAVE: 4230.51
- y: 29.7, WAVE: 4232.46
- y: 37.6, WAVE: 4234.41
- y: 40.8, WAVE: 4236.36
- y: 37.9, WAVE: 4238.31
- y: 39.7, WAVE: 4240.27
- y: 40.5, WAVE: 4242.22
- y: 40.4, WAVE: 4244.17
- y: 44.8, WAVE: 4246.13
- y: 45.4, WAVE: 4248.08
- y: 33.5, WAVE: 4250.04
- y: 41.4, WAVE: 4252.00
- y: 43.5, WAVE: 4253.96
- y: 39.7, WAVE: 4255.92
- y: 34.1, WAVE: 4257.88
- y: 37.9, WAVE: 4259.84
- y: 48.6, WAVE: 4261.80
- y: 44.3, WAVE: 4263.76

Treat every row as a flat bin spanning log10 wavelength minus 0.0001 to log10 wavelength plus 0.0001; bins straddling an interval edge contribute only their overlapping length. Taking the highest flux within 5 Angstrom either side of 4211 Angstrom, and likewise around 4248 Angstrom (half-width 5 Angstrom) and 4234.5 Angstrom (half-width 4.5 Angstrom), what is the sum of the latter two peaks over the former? 1.88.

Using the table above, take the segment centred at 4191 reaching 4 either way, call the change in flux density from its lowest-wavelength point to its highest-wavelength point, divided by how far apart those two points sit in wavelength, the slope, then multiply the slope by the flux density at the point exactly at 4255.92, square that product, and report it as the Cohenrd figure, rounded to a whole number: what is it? 7583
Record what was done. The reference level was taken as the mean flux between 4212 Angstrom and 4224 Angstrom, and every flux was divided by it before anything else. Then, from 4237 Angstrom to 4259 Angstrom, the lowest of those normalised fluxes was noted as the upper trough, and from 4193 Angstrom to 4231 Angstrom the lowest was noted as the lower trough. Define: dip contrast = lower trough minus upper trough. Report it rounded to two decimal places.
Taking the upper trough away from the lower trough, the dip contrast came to -0.13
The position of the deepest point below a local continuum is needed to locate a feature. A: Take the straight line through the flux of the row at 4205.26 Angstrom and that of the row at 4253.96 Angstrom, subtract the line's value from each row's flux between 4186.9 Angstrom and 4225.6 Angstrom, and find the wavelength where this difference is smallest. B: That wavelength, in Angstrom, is 4224.67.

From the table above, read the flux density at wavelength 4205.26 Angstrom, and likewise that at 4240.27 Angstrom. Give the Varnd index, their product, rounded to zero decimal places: 1397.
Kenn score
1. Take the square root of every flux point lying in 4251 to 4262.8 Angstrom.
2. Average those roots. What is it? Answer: 6.38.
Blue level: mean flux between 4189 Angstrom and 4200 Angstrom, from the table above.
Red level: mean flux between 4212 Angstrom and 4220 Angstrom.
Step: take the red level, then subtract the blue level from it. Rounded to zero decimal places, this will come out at 6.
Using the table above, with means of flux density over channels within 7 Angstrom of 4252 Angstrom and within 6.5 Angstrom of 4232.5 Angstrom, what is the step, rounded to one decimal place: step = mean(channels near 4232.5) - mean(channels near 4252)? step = -2.7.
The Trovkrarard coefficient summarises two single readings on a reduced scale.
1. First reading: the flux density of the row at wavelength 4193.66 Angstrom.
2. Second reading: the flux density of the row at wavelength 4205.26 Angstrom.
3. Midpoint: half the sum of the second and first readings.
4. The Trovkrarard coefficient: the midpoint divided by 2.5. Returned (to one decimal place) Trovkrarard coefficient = 15.3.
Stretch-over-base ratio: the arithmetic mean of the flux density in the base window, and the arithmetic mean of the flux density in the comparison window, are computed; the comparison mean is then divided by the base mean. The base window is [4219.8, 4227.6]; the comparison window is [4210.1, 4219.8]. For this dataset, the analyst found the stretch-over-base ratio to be 1.22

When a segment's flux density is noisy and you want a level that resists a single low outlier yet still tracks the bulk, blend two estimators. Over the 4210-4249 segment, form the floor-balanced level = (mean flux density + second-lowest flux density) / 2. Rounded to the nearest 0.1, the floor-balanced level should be 34.6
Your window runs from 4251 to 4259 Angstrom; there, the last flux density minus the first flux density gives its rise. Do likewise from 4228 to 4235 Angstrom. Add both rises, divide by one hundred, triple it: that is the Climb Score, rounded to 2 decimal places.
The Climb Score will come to -0.36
